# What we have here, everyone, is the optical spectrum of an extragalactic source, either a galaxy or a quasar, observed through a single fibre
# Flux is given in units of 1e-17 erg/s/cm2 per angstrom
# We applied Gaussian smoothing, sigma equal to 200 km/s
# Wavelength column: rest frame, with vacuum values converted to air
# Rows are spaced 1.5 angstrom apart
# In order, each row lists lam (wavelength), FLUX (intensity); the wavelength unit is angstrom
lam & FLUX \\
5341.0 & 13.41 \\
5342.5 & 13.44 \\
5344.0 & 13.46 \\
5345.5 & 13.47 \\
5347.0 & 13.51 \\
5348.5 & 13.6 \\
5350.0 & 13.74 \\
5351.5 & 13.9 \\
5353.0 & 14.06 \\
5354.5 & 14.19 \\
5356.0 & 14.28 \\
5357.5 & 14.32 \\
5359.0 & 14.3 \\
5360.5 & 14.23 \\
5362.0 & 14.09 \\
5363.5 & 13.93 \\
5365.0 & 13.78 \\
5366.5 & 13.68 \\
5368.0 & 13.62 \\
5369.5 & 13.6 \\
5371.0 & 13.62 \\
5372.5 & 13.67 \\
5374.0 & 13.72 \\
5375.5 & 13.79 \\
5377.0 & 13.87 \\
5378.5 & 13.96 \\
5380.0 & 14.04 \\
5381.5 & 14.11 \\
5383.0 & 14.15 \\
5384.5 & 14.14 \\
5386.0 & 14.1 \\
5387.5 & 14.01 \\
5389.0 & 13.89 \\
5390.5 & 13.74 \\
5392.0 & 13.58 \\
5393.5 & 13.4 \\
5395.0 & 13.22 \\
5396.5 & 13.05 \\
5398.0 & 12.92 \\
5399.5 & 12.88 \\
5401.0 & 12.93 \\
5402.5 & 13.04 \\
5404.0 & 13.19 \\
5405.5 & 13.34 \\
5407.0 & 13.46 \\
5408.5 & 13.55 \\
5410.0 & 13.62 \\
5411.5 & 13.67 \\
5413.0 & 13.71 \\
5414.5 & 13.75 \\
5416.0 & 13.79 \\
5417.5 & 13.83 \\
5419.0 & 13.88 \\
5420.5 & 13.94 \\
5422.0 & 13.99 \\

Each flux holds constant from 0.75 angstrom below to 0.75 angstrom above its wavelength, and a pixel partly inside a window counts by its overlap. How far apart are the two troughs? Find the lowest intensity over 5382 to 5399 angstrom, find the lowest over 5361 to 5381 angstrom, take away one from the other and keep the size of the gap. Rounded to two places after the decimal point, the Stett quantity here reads 0.68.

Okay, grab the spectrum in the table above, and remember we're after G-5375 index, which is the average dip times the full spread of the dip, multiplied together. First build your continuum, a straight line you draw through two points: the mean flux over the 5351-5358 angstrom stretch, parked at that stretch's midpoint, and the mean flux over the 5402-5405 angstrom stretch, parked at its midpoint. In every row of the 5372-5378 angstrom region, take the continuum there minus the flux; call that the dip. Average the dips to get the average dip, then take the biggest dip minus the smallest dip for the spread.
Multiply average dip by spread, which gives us -0.01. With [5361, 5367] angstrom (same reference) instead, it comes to 0.02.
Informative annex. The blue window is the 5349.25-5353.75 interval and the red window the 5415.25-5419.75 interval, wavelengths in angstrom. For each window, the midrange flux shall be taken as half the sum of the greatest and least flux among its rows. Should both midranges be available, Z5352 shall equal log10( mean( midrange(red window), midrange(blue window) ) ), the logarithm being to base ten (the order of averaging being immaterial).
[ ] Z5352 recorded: 1.14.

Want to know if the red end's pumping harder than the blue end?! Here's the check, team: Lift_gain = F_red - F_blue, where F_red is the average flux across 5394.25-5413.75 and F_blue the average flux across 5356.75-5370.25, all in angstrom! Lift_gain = -0.67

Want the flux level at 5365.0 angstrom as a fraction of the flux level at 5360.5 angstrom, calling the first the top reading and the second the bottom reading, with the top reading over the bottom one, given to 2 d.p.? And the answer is 0.97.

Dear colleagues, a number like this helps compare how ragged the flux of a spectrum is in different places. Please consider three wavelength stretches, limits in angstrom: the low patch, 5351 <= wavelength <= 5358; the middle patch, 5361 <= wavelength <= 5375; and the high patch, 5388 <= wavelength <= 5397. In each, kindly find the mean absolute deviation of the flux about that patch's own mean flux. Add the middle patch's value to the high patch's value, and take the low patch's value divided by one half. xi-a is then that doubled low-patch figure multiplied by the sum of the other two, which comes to 0.10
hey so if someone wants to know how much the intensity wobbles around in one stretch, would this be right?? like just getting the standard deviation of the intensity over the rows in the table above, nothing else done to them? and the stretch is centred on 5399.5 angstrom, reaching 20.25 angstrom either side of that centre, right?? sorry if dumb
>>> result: 0.40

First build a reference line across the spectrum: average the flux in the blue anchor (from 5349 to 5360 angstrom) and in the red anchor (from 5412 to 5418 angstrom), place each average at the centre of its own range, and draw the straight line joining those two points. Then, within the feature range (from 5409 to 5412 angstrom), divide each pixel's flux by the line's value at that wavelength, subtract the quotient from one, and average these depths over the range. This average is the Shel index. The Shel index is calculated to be 0.011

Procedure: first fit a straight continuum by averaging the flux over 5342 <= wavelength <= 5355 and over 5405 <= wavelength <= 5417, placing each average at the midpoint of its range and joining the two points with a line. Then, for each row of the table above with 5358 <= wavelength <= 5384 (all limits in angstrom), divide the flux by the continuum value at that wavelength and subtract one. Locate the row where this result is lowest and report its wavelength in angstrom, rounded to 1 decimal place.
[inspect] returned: 5369.5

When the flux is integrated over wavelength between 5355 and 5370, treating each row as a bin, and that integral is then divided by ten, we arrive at 21.0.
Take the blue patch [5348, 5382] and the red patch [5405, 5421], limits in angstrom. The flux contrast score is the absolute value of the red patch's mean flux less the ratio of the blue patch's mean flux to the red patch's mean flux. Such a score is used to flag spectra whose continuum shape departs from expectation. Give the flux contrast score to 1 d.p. 12.7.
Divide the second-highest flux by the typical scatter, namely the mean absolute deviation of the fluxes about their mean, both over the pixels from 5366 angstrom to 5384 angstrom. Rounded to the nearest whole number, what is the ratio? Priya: 82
